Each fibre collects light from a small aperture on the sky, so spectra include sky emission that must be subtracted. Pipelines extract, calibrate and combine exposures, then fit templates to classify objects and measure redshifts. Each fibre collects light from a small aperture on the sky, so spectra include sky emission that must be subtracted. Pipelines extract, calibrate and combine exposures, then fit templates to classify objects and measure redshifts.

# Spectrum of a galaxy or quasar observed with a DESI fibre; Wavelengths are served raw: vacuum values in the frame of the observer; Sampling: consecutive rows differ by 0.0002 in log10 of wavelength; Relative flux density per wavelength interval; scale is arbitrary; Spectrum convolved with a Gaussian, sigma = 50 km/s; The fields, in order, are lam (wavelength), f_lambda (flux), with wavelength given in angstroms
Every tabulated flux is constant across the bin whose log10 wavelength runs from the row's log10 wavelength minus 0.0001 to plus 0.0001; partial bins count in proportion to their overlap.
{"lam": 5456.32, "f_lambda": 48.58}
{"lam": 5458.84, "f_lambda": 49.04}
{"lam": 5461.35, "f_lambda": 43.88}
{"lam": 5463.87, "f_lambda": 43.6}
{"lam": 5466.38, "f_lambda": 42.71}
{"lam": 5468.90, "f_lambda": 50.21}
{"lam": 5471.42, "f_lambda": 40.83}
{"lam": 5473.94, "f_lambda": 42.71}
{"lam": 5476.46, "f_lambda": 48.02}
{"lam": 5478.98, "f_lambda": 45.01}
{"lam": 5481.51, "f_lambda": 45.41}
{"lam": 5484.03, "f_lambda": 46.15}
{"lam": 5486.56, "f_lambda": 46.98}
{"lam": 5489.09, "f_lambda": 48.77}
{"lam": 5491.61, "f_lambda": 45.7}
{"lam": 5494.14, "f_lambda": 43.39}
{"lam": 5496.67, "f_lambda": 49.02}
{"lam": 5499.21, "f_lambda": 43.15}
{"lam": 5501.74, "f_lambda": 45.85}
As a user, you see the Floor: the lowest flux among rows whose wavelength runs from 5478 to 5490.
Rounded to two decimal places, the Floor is 45.01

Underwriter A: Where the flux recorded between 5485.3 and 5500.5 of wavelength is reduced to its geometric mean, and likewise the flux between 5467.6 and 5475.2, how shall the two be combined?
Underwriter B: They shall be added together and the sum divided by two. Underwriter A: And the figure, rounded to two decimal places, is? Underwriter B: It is 45.26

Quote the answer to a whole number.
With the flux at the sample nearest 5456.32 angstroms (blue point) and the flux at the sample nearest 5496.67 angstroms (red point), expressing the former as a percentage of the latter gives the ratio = 99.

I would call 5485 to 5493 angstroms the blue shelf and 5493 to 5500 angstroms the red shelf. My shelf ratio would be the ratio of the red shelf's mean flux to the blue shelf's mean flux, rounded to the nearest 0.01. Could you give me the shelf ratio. 0.96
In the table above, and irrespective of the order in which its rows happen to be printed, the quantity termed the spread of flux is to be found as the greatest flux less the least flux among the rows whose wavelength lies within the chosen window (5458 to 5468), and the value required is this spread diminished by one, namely 5.3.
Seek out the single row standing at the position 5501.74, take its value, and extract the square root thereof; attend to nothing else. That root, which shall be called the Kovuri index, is 6.8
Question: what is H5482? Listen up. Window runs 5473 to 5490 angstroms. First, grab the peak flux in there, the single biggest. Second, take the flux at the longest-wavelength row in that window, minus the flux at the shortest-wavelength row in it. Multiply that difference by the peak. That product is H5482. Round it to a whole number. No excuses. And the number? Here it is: 296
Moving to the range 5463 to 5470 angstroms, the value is 332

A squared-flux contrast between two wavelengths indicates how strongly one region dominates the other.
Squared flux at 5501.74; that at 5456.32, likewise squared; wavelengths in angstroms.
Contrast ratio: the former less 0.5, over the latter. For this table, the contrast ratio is 0.89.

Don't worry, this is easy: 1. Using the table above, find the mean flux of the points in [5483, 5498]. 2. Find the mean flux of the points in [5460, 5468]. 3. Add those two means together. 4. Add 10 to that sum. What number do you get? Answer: 100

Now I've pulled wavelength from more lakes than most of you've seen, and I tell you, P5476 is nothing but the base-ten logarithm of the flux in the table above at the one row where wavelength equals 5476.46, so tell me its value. 1.68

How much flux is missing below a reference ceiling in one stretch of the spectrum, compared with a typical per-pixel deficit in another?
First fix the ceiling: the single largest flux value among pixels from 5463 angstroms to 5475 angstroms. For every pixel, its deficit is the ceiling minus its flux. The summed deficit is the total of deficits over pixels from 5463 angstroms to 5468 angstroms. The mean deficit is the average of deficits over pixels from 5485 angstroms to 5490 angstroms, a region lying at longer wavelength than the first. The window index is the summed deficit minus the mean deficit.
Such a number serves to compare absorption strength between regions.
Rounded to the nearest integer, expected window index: 12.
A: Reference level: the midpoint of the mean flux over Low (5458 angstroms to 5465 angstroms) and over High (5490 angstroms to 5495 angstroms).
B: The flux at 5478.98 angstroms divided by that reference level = 1.00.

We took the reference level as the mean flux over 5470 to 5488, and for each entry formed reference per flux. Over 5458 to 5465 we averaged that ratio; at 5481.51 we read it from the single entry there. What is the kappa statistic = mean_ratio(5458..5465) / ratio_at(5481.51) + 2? 3.00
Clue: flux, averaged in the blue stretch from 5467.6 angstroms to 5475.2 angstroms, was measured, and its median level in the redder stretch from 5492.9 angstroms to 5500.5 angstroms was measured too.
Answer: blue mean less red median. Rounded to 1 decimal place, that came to 1.2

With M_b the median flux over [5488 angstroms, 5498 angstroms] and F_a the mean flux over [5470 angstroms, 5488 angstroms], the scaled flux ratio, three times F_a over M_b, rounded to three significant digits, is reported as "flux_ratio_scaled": 2.86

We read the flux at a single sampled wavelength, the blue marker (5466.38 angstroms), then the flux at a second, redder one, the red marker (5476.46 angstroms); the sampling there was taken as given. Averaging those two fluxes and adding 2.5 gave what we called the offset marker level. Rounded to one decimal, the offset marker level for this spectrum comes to 47.9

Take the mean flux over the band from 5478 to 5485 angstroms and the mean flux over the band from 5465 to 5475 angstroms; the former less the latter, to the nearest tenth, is 1.4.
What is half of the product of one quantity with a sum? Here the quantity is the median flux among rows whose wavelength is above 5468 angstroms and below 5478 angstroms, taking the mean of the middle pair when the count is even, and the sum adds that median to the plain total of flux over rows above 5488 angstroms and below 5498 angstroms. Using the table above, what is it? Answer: 5268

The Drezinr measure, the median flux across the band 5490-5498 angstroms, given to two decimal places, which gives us 45.70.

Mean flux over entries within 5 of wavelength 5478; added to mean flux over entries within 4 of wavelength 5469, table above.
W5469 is 89.9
